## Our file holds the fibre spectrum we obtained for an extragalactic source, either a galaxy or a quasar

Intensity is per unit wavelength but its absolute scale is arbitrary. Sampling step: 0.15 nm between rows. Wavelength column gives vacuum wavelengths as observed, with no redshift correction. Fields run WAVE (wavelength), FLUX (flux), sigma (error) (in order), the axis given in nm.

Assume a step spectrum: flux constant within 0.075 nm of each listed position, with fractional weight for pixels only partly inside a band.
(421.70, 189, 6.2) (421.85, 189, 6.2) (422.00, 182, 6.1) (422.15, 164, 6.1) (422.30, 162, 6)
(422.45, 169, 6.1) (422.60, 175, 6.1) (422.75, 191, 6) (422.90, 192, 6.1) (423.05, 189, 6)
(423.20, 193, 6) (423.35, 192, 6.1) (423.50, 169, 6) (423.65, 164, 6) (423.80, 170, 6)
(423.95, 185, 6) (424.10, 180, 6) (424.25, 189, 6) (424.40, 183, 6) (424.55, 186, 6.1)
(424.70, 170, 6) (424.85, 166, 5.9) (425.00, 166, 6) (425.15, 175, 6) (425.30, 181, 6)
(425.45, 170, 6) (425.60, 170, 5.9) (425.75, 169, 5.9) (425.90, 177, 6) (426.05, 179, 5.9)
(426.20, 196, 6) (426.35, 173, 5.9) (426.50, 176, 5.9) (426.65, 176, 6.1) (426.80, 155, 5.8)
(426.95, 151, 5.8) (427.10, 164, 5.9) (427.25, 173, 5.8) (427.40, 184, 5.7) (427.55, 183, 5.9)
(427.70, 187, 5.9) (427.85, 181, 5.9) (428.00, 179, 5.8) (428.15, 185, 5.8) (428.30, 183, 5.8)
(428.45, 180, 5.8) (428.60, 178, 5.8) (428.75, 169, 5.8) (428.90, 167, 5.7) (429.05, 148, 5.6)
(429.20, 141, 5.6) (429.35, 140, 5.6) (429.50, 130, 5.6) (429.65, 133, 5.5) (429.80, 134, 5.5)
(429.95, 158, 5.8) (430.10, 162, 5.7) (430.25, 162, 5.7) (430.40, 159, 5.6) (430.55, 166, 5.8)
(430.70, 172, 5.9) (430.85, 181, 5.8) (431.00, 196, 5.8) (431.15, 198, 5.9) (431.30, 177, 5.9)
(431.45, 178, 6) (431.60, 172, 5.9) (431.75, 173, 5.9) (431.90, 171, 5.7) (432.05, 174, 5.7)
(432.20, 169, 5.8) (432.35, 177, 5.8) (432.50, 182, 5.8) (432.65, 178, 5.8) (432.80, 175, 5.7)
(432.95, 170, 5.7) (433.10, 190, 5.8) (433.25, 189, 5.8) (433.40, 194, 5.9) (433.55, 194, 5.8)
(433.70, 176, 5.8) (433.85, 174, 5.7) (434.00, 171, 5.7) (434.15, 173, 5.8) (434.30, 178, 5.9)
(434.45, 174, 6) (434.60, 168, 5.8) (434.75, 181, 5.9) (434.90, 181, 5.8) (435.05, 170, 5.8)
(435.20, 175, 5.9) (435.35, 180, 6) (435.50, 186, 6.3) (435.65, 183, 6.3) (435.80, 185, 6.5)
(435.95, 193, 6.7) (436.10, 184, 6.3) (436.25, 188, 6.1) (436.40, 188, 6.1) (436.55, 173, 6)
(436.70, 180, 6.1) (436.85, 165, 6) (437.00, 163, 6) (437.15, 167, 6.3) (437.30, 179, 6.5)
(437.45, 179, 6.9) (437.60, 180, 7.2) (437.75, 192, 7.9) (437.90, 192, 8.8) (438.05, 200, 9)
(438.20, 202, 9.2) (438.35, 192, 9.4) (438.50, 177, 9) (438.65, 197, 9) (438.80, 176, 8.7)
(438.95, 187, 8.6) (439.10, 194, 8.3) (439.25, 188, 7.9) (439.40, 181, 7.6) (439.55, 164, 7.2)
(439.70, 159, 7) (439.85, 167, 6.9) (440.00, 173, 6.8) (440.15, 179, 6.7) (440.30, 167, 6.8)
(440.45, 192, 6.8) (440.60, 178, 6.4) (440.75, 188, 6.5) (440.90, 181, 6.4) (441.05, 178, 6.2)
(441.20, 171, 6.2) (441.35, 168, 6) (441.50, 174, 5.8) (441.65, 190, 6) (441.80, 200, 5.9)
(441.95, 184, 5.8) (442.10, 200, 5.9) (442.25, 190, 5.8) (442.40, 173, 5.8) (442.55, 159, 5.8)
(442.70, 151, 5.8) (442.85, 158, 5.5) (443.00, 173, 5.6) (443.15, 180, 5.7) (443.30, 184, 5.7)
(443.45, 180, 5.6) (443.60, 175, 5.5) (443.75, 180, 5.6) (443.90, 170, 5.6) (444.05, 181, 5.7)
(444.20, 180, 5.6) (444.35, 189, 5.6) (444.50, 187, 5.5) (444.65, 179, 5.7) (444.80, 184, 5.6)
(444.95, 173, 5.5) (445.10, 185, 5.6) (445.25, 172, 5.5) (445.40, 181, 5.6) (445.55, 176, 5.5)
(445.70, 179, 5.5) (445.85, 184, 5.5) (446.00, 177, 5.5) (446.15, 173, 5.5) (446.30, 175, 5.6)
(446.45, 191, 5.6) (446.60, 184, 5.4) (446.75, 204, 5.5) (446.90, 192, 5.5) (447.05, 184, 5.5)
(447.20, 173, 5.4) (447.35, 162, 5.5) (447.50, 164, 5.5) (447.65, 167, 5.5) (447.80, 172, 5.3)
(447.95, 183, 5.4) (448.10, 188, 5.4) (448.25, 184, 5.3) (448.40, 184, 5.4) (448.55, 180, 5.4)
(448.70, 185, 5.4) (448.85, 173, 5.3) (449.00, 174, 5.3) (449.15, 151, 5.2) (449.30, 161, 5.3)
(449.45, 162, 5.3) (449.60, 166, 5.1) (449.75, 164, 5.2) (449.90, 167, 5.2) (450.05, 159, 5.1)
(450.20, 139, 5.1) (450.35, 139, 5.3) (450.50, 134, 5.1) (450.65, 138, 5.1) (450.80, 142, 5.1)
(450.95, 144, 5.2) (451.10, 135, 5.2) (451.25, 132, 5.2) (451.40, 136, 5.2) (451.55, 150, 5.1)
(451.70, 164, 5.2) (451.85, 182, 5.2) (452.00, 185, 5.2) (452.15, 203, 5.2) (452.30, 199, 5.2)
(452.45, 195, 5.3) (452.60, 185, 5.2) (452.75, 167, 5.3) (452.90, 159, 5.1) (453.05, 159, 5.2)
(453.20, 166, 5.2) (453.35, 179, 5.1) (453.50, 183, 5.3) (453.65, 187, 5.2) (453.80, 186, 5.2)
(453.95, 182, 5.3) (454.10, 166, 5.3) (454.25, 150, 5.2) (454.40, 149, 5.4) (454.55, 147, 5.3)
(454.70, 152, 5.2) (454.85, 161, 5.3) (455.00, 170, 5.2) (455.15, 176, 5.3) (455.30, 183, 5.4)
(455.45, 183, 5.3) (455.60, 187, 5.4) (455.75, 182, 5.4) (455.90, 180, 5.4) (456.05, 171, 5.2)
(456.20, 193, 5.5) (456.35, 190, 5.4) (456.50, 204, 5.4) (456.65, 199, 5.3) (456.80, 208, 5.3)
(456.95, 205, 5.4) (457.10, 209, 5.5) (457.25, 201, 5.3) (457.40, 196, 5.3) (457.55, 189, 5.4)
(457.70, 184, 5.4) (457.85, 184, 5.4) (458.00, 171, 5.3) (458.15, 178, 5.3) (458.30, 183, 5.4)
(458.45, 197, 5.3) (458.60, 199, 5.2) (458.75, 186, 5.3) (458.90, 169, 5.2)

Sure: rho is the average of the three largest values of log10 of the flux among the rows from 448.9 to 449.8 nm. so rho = 2.23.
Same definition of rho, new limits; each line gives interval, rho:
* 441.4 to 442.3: 2.29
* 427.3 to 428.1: 2.27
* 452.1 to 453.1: 2.30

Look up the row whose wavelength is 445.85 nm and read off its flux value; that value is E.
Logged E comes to 184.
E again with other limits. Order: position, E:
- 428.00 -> 179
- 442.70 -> 151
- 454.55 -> 147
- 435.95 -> 193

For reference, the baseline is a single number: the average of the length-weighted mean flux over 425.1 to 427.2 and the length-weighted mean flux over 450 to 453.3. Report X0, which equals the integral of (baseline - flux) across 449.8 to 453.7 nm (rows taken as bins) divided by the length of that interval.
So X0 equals 4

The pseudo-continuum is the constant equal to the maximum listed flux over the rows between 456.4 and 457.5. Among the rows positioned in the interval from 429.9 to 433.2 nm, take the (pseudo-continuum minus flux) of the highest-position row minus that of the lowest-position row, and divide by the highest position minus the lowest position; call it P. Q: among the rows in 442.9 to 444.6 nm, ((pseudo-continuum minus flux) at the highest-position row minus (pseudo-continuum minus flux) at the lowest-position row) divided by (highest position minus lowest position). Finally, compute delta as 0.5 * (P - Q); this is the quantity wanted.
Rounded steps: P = -10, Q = -9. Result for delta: 0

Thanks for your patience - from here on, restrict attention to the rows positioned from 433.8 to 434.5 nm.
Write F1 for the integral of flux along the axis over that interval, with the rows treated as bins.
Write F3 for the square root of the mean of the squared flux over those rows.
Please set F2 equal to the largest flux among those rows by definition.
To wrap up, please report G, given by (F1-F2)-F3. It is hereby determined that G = -230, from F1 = 122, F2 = 178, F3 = 174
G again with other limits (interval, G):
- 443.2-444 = -219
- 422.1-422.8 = -243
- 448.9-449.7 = -206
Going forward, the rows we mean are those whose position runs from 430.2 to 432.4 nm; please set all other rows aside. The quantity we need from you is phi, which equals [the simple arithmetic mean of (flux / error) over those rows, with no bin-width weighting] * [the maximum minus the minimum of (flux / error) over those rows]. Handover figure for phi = 163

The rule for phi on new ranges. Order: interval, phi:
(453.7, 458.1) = 396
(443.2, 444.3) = 61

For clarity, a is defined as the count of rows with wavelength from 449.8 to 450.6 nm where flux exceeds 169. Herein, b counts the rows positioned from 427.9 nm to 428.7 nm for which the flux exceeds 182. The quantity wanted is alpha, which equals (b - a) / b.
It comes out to 1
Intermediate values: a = 0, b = 2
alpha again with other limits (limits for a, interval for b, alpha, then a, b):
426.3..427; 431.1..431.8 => -2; 3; 1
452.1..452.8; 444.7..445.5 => -1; 4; 2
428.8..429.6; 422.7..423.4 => 1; 0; 5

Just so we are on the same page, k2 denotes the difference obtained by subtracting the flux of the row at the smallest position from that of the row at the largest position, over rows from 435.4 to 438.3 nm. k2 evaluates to 16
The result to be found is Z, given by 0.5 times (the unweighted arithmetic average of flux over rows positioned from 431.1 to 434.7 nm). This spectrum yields 89.1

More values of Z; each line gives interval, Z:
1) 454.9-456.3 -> 90.3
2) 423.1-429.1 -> 87.8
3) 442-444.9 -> 88.8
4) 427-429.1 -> 87.9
